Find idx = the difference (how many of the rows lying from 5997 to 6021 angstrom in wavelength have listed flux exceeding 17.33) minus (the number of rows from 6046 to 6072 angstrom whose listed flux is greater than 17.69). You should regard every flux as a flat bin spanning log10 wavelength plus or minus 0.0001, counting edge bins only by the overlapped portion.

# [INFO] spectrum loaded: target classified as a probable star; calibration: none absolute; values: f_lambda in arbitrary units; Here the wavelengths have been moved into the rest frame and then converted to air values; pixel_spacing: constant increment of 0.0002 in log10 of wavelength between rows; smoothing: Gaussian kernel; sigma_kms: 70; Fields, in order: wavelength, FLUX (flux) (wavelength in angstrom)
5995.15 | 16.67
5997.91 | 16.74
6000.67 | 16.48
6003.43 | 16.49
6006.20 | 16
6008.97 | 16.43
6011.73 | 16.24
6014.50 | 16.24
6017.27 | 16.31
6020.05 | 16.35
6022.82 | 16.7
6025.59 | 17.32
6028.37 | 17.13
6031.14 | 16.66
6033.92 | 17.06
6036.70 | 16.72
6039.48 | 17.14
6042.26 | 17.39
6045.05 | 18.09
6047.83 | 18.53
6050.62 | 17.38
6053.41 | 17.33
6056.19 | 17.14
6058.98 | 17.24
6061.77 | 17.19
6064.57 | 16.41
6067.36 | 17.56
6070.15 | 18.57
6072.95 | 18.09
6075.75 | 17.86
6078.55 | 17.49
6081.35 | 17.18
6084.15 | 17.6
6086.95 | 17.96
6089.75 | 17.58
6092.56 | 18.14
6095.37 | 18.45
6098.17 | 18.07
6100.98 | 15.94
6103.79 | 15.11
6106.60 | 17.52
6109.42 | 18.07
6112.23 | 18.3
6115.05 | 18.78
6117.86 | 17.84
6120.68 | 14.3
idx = -2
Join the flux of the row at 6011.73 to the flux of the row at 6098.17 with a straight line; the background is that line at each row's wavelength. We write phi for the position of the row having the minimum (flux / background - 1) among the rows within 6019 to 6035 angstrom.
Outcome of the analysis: 6020.05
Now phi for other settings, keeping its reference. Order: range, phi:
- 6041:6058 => 6056.19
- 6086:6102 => 6100.98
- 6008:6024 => 6020.05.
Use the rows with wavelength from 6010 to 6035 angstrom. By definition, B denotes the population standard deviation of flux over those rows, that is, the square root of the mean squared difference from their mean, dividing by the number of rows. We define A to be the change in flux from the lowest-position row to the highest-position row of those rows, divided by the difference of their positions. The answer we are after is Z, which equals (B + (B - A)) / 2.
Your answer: 0.37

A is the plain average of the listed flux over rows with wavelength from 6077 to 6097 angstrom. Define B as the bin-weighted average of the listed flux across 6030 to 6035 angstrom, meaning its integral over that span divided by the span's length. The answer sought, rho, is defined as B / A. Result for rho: 0.95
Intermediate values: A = 17.8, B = 16.9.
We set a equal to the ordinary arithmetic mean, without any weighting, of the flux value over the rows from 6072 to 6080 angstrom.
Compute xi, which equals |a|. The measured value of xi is 17.8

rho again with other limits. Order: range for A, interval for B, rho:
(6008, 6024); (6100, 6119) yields 1.06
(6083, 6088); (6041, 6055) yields 1.00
